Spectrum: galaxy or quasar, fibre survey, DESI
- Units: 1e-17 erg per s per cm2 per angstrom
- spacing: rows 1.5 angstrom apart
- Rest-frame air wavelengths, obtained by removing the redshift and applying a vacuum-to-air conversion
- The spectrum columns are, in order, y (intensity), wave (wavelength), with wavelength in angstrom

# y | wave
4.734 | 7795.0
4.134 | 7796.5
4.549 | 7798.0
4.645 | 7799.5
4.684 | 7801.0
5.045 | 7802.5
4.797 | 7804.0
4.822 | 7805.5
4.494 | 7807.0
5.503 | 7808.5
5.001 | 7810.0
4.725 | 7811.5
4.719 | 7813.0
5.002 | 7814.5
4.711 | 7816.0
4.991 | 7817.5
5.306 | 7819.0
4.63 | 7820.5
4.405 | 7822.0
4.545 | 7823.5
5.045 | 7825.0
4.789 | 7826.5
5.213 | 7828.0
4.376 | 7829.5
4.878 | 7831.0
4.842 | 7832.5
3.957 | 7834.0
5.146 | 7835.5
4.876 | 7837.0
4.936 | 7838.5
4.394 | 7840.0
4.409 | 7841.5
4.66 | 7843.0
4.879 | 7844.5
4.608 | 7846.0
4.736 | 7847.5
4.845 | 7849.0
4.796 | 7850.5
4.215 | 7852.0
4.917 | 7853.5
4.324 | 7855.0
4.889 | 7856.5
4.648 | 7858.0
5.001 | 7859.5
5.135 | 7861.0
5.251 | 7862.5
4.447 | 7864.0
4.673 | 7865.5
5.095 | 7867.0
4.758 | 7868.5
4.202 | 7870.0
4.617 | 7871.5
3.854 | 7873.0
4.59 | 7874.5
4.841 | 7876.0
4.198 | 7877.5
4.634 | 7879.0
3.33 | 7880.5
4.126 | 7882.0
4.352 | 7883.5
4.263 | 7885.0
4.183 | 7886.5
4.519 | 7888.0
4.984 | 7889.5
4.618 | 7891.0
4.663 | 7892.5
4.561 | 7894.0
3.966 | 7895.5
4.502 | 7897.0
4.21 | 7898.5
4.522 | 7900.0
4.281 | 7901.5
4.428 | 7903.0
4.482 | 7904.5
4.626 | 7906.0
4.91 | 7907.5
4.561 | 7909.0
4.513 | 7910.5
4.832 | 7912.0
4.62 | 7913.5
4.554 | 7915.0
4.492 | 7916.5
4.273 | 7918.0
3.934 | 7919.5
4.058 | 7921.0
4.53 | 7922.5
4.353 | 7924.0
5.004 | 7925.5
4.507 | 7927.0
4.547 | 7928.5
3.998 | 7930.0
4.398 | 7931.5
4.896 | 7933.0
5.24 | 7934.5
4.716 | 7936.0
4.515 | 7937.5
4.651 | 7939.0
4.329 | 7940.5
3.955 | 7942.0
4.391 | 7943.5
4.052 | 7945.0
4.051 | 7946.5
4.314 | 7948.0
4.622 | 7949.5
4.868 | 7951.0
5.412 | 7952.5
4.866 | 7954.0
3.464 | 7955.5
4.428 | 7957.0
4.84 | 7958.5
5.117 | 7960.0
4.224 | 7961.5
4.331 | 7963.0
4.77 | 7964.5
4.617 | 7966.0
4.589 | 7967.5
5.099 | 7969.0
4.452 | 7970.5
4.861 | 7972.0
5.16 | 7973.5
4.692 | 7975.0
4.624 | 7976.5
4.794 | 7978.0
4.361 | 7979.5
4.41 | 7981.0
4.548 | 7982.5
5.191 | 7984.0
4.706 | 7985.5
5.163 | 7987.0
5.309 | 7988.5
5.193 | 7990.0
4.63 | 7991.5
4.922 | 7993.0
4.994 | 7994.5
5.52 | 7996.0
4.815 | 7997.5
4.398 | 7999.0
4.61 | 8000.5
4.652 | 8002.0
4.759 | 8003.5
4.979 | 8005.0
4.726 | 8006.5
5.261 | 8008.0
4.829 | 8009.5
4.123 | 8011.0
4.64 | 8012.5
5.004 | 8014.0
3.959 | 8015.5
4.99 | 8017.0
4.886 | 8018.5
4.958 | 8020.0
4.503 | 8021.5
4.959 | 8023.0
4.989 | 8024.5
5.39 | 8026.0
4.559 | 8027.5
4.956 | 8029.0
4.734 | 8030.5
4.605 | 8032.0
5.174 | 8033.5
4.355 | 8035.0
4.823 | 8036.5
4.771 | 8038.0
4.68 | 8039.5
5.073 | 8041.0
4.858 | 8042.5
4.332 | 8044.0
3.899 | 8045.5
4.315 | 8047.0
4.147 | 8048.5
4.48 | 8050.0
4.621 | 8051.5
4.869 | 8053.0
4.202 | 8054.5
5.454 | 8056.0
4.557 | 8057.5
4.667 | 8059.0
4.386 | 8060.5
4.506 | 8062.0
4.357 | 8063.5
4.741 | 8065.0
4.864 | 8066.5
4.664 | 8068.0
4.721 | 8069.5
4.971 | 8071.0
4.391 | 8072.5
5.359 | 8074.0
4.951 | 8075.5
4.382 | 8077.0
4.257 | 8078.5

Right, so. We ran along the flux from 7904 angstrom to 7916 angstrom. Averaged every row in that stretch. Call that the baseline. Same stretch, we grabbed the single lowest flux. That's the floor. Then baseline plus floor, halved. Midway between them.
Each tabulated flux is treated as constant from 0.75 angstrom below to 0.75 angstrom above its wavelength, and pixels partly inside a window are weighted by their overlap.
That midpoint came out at 4.56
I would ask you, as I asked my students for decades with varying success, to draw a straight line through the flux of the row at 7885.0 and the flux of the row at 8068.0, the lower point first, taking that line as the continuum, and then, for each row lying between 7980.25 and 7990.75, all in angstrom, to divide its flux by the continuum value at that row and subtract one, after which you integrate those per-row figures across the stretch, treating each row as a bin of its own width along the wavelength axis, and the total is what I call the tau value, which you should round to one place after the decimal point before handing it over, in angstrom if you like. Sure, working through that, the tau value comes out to 1.0 angstrom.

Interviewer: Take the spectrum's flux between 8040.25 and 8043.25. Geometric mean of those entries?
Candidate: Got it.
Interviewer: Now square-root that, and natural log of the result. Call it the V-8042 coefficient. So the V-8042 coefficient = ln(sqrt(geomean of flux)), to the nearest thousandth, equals 0.801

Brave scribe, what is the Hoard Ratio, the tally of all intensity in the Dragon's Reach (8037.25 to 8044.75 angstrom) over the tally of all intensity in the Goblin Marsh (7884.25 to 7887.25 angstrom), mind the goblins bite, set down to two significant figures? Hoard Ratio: 2.8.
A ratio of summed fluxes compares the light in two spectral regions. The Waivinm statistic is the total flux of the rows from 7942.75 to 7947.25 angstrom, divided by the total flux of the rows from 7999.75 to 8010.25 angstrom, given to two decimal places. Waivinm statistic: 0.37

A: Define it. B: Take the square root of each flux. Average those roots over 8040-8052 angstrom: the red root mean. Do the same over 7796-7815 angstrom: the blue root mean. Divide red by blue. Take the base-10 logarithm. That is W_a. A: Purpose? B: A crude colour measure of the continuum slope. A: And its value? -0.015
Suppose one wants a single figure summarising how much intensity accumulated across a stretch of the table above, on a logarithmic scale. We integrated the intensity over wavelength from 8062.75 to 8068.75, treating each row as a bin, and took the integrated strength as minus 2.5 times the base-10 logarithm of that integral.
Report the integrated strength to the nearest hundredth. -3.62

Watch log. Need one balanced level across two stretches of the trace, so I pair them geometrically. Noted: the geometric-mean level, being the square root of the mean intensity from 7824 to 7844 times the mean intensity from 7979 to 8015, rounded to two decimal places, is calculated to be 4.78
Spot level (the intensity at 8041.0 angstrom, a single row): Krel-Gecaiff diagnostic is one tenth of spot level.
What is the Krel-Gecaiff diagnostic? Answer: 0.51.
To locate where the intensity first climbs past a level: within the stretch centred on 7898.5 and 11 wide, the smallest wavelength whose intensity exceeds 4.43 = 7894.0 angstrom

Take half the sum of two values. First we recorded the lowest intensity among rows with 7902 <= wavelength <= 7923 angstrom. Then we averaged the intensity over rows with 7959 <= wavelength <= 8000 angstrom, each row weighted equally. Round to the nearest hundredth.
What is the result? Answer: 4.36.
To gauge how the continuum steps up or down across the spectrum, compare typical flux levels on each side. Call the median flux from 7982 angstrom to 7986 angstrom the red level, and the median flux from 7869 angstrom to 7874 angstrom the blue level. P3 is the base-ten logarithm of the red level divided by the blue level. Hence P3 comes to 0.049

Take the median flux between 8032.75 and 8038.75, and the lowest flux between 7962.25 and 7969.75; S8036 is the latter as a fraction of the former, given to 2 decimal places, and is 0.90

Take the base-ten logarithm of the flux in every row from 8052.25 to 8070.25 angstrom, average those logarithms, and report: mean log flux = 0.67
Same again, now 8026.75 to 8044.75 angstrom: 0.68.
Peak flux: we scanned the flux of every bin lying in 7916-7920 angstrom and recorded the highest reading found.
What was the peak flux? 4.492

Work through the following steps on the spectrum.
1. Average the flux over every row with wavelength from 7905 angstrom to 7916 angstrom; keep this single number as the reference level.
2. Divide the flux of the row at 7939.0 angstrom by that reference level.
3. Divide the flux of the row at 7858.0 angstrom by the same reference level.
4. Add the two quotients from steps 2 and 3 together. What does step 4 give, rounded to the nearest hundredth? 2.00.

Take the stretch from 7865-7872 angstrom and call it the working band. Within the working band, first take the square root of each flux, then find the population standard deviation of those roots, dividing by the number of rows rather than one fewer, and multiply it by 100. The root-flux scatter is 6.7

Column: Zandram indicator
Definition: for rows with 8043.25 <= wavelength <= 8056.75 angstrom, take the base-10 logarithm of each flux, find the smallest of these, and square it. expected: 0.349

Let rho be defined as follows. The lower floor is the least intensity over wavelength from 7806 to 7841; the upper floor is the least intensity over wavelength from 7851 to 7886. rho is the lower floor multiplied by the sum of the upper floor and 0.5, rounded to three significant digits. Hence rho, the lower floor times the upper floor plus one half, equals 15.2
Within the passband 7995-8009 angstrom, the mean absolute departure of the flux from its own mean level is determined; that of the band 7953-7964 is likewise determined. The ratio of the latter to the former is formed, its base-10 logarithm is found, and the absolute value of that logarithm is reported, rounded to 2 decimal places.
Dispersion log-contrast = 0.19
